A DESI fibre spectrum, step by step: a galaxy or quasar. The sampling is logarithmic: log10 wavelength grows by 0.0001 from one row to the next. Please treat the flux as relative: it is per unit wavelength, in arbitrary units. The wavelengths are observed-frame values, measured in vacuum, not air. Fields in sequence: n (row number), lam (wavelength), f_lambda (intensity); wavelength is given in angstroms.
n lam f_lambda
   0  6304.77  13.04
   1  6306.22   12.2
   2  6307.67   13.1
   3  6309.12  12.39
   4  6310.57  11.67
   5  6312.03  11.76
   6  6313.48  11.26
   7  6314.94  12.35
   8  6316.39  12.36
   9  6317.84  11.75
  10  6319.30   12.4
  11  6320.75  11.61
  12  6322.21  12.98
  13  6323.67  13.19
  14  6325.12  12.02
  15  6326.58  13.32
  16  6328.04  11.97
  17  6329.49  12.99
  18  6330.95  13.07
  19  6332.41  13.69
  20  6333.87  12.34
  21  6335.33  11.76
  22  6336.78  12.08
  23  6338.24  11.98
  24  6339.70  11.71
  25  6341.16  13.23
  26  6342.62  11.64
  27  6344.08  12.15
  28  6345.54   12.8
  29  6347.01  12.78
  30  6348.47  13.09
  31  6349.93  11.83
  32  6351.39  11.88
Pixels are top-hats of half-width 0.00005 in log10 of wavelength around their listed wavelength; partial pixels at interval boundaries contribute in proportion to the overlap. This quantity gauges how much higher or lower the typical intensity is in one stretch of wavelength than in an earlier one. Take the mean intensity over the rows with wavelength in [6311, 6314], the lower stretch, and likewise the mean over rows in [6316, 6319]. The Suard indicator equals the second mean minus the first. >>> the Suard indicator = 0.54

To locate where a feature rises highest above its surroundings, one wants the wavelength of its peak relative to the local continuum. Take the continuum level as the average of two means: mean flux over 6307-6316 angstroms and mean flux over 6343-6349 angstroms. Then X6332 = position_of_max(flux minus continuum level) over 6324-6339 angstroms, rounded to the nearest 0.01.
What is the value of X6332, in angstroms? 6332.41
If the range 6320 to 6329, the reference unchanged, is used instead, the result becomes 6326.58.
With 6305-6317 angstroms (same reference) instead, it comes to 6307.67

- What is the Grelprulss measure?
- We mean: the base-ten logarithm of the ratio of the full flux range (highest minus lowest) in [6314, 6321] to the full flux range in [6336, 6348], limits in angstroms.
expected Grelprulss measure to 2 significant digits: -0.30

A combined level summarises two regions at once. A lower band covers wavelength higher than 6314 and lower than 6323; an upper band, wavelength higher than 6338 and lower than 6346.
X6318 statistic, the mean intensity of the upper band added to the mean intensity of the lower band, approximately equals 24.5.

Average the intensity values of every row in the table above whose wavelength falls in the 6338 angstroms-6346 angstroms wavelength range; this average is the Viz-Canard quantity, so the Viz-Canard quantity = 12.3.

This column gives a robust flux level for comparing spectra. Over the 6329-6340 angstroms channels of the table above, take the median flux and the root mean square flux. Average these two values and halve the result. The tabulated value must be 6.2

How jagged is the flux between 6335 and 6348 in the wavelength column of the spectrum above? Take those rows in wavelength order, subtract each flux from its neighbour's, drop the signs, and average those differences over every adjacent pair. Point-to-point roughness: 0.62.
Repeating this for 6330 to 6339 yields 0.59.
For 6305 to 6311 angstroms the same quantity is 0.78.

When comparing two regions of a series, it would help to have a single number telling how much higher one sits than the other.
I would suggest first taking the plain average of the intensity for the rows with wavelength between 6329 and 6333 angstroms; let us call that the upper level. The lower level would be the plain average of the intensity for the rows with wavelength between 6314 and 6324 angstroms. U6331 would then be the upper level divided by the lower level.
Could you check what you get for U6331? 1.07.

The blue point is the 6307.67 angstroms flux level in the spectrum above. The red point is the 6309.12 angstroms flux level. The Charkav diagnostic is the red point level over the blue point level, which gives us 0.95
